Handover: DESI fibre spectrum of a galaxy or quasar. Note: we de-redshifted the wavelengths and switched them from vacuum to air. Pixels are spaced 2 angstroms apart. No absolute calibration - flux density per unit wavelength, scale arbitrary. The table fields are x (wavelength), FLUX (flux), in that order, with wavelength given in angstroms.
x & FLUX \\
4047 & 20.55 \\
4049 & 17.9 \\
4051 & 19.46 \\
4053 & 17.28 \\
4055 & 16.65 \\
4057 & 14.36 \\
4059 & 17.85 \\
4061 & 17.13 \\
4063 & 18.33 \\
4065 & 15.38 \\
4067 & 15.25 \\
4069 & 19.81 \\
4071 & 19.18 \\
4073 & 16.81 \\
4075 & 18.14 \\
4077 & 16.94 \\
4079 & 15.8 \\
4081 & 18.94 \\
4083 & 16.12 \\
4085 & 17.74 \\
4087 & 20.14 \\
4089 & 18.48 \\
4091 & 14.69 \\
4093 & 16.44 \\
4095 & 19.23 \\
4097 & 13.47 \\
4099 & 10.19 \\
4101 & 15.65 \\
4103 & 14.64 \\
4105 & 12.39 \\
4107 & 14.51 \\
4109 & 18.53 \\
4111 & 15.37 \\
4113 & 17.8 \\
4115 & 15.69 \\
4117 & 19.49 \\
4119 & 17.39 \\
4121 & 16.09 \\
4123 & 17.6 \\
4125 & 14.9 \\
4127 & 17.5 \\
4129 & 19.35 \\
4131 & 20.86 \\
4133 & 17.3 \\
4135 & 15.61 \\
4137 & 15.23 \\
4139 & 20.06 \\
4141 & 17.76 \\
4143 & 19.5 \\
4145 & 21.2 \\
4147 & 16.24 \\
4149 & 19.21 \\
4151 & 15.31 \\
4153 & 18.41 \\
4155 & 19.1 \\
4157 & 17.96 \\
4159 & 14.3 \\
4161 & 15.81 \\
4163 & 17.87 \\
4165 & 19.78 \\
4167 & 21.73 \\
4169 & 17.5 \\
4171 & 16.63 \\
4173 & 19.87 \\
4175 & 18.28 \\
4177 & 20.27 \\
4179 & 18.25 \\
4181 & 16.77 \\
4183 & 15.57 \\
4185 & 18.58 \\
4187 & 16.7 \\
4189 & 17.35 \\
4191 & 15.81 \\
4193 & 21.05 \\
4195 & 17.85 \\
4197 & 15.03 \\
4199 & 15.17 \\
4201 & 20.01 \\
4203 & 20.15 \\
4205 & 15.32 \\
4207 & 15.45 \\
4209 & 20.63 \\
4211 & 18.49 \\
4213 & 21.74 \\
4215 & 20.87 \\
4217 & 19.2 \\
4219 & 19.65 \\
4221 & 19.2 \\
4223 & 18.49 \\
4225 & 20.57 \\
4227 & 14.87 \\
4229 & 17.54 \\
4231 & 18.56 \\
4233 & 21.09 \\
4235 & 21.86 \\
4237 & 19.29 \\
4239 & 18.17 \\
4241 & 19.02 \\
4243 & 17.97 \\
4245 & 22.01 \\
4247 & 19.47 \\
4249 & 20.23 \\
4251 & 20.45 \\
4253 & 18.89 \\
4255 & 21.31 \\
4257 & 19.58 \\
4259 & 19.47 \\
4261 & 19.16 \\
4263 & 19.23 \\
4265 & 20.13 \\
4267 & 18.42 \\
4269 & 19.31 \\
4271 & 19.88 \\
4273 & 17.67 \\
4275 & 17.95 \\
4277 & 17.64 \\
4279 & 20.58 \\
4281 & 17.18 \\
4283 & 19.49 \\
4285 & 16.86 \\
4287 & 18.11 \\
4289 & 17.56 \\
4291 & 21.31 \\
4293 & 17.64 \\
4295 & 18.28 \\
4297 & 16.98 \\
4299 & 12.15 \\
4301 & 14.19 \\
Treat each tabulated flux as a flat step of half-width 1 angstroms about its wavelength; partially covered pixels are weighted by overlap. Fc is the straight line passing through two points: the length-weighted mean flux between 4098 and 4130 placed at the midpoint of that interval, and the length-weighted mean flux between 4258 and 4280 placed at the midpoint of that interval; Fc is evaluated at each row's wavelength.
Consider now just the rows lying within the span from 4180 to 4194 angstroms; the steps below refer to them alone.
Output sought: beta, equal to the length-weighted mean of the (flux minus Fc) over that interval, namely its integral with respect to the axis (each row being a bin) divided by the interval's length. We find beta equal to -0.1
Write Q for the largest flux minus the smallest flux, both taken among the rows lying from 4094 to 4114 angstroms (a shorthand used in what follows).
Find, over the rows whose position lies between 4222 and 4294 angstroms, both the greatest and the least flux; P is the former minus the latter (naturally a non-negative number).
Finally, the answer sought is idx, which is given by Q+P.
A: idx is 16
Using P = 7.1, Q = 9.0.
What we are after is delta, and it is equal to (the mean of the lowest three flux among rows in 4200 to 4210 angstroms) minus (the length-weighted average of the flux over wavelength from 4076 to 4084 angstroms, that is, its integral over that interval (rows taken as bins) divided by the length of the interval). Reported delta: 0.0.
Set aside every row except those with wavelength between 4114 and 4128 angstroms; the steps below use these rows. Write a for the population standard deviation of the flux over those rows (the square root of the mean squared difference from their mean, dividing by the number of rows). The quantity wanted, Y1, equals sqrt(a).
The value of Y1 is 1.19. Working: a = 1.41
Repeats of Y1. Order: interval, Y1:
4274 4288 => 1.11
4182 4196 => 1.32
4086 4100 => 1.81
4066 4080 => 1.25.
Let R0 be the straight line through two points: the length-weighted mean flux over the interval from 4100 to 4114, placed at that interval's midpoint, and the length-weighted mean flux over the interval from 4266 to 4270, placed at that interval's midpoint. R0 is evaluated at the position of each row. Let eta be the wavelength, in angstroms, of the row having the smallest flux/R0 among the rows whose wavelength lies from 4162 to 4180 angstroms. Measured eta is 4171 angstroms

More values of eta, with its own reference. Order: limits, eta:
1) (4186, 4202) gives 4197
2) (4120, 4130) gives 4125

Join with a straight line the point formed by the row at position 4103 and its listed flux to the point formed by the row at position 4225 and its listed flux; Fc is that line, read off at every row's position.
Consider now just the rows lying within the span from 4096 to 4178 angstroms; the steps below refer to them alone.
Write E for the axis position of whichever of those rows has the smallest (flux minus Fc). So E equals 4099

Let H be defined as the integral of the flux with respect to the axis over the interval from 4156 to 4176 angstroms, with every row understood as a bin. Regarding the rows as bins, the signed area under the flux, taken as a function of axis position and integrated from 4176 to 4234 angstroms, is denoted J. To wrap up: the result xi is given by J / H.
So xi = 3.0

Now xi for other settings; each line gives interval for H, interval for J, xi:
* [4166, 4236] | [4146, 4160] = 0.2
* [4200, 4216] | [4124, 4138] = 0.8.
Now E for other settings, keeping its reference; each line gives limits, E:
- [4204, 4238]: 4227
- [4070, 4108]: 4099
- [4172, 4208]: 4205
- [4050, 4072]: 4057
